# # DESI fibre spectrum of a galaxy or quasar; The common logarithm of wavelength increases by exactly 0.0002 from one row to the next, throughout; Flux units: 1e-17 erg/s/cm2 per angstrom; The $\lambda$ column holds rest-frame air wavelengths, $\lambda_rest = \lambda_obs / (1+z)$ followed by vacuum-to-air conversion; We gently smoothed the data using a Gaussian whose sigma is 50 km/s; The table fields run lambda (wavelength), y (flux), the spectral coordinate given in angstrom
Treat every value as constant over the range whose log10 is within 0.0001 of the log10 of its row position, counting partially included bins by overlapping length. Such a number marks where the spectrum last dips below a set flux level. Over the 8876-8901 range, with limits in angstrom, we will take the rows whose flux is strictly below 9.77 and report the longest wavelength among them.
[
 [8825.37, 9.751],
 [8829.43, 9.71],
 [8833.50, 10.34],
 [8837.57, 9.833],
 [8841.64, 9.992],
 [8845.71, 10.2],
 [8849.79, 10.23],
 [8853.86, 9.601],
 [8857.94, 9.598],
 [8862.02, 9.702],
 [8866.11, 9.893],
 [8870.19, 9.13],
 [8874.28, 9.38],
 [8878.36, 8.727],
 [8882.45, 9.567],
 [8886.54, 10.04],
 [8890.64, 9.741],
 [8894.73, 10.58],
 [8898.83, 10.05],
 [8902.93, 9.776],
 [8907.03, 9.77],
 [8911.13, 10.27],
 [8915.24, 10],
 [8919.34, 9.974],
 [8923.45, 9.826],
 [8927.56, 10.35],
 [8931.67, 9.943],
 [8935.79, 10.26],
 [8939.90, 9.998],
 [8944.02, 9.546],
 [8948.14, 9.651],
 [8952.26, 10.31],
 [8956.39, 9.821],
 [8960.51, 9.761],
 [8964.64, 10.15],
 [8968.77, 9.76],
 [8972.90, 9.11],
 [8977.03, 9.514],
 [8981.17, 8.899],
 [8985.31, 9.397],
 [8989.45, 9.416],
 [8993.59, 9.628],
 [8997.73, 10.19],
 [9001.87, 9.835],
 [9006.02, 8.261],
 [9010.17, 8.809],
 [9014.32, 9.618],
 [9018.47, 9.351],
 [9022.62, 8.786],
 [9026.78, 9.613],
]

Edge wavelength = 8890.64 angstrom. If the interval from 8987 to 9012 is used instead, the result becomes 9010.17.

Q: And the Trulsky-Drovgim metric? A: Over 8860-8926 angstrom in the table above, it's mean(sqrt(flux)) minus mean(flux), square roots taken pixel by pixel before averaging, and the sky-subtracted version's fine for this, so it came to -6.65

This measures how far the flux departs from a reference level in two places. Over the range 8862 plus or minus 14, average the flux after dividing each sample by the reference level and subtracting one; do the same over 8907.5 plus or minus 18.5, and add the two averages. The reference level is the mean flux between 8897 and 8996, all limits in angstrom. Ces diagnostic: 0.005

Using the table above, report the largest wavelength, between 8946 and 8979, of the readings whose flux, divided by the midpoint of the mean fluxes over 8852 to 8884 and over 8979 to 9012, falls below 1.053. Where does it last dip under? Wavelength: 8977.03 angstrom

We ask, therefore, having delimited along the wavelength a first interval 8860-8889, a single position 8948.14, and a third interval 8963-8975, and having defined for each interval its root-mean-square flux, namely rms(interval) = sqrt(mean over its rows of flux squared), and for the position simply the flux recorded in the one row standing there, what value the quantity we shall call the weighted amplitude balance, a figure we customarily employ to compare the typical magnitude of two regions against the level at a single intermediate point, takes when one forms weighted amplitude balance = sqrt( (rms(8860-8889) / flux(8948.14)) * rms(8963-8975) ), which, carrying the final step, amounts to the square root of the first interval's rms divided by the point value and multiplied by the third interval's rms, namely 3.09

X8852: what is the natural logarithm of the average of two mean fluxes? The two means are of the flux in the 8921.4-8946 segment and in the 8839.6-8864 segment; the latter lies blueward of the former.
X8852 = 2.296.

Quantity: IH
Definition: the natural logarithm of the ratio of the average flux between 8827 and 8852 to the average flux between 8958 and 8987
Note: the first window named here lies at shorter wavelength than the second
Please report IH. 0.05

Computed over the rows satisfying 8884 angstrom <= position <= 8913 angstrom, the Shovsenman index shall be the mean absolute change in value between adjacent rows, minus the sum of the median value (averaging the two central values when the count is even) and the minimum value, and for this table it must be -19.4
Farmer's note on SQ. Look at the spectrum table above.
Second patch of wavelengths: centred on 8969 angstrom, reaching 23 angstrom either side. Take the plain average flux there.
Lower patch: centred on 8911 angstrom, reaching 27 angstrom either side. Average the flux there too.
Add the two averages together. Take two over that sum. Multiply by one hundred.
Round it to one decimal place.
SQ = 10.2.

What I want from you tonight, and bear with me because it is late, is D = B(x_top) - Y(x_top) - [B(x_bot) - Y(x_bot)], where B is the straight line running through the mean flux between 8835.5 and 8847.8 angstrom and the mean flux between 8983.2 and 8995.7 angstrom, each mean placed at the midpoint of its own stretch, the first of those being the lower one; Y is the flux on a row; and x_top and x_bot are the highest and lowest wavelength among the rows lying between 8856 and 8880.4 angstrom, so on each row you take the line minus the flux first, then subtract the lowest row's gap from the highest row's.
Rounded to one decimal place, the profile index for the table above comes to 0.8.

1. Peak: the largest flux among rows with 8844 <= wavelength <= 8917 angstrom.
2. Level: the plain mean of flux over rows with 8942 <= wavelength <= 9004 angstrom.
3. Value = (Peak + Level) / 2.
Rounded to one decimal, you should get 10.1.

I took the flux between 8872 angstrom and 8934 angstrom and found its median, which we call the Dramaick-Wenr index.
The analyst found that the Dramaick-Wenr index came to 9.9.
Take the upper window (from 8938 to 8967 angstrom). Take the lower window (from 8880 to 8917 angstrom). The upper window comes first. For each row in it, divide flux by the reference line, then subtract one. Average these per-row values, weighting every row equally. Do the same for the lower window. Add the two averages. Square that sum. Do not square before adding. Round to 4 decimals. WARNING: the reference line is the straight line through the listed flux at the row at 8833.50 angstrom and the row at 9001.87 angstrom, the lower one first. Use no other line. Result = 0.0007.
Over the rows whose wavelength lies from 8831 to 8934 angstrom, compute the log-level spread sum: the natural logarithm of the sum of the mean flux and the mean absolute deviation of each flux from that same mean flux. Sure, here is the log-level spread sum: 2.32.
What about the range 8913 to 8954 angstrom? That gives 2.32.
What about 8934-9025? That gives 2.30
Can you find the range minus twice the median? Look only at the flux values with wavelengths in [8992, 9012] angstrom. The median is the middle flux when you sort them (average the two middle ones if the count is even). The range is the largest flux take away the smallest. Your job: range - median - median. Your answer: -17.3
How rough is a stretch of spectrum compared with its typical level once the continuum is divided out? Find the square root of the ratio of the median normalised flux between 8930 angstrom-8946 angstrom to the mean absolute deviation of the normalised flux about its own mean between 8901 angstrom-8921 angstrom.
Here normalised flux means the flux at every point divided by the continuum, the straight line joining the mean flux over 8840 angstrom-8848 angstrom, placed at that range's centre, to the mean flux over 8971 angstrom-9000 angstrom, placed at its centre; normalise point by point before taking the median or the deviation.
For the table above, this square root 7.7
